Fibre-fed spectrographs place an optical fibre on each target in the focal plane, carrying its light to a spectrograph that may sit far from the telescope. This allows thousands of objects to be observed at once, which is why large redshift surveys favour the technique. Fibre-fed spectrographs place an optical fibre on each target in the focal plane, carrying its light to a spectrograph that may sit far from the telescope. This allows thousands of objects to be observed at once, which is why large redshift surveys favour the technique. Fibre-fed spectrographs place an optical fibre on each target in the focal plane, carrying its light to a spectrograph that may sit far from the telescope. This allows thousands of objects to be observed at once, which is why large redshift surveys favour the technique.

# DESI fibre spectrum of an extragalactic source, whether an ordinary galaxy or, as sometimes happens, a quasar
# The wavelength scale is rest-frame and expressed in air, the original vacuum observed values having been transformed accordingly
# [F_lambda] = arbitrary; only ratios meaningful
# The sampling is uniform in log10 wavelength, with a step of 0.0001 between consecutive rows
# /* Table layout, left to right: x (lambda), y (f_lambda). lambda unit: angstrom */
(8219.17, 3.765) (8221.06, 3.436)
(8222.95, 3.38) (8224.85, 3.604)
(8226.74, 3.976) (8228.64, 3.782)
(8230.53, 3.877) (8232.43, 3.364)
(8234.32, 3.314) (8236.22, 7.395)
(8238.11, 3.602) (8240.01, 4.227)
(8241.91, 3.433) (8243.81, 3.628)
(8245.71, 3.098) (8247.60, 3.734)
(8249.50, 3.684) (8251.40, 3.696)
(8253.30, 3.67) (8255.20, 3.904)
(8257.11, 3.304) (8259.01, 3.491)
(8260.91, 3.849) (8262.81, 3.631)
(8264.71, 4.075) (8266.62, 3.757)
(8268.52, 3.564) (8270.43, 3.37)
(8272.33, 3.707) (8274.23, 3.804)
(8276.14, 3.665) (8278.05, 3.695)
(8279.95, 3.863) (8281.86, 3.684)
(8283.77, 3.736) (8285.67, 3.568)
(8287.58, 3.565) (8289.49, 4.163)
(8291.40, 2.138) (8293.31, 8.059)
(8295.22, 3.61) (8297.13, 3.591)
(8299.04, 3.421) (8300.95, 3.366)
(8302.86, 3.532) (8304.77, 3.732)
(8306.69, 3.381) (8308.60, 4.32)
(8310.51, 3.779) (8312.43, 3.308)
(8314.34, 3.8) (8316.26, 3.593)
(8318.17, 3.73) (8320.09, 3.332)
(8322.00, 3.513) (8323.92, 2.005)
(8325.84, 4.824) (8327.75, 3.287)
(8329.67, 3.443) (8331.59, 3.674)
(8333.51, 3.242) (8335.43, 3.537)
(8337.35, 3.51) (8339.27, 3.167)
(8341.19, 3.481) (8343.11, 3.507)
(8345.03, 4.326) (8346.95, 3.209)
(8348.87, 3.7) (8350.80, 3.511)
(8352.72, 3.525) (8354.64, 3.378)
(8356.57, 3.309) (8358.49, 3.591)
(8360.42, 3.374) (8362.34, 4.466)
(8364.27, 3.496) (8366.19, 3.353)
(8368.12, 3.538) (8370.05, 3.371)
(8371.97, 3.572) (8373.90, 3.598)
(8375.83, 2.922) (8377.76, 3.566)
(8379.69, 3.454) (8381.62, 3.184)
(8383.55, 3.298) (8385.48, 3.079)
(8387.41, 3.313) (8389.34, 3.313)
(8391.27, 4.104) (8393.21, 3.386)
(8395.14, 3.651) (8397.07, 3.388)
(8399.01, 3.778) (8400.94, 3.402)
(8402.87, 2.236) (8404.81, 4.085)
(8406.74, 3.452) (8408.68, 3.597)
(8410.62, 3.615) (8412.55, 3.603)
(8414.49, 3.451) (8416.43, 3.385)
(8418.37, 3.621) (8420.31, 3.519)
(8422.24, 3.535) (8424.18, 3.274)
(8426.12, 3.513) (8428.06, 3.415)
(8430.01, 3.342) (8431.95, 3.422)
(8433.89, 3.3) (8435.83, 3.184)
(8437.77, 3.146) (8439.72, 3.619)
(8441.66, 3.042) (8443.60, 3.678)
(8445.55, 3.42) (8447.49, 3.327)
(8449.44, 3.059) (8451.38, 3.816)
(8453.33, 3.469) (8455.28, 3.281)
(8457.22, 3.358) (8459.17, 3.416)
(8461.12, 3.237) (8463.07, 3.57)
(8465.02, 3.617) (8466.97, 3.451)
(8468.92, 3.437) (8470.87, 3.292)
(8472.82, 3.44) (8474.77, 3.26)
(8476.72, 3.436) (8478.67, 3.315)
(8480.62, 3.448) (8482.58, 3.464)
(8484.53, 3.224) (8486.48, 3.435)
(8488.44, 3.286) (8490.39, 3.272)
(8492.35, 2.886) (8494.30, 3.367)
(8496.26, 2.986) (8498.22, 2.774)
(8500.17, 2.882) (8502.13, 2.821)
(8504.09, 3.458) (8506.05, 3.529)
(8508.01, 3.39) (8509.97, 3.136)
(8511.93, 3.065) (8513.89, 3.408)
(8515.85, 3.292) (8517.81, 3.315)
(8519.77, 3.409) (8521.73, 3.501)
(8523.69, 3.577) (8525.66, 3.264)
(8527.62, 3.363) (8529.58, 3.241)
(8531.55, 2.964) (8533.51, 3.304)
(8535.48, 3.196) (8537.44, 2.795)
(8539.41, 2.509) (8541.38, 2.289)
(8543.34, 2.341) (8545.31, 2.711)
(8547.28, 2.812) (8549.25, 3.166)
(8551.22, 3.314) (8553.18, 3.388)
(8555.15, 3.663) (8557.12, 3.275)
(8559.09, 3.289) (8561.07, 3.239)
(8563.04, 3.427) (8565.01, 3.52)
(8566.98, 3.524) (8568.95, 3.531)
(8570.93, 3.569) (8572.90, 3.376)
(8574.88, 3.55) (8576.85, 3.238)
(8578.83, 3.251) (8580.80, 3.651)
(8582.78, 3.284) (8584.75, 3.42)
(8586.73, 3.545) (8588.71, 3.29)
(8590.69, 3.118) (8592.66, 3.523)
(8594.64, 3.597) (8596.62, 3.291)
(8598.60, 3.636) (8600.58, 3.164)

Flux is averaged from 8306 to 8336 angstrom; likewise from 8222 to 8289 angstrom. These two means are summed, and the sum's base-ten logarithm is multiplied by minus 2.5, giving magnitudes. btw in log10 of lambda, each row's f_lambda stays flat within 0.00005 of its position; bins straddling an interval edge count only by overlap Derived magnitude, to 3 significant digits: -2.16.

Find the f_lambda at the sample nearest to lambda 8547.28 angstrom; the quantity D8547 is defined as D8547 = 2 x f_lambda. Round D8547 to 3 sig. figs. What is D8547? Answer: 5.62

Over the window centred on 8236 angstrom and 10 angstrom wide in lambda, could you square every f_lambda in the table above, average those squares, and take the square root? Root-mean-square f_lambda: 4.6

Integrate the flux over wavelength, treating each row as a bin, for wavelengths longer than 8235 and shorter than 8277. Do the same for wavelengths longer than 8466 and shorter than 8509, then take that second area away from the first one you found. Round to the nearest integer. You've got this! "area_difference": 20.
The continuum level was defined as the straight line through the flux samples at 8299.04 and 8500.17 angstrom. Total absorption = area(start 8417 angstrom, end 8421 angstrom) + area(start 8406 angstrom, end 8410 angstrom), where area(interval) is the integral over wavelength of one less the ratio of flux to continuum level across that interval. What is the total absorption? -1.1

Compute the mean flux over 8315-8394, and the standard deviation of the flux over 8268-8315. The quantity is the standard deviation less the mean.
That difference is -2.5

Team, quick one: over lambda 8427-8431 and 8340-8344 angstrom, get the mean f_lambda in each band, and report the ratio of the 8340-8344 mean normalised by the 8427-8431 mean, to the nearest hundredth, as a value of 1.03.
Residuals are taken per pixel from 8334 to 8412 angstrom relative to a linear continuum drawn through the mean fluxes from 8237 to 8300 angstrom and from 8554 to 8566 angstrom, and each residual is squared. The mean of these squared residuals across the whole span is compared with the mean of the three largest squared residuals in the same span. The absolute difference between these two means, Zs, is 0.86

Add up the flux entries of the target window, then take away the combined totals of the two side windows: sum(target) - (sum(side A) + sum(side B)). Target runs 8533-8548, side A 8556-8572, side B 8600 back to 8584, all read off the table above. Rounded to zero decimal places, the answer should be -33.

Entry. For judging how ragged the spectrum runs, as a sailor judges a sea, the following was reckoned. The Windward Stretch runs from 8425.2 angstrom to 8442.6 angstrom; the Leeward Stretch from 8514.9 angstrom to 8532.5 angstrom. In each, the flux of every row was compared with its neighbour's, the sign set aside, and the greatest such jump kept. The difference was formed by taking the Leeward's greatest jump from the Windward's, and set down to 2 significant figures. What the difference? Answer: 0.26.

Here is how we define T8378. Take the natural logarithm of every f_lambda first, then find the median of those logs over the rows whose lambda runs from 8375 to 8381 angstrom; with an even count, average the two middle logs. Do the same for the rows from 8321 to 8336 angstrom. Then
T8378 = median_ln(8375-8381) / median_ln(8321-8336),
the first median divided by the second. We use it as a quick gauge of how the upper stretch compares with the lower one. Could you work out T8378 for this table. 0.994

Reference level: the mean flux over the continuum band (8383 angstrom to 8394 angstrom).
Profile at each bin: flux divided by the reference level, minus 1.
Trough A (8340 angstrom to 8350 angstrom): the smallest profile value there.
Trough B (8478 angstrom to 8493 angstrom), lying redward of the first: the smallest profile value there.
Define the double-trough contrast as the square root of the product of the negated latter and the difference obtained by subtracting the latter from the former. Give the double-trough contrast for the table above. 0.12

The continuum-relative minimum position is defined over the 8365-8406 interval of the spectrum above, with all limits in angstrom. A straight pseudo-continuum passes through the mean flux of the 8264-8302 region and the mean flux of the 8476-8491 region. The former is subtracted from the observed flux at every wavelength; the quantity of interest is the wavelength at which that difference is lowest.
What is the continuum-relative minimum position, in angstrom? 8402.87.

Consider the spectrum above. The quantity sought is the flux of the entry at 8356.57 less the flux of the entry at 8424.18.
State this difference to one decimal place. 0.0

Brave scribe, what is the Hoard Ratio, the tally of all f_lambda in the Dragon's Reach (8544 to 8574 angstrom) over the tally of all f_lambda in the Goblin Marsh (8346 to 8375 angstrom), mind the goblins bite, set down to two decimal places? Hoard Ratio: 0.94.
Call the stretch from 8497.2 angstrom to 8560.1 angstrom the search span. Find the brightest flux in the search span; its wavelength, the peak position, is 8555.15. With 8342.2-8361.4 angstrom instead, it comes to 8345.03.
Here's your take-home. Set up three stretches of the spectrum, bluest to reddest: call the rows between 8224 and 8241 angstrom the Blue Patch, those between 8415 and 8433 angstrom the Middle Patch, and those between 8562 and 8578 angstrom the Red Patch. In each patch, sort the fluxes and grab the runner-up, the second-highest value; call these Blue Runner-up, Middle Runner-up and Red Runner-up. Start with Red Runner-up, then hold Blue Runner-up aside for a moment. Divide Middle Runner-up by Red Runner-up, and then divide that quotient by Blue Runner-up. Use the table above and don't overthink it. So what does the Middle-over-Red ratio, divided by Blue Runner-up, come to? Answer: 0.24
